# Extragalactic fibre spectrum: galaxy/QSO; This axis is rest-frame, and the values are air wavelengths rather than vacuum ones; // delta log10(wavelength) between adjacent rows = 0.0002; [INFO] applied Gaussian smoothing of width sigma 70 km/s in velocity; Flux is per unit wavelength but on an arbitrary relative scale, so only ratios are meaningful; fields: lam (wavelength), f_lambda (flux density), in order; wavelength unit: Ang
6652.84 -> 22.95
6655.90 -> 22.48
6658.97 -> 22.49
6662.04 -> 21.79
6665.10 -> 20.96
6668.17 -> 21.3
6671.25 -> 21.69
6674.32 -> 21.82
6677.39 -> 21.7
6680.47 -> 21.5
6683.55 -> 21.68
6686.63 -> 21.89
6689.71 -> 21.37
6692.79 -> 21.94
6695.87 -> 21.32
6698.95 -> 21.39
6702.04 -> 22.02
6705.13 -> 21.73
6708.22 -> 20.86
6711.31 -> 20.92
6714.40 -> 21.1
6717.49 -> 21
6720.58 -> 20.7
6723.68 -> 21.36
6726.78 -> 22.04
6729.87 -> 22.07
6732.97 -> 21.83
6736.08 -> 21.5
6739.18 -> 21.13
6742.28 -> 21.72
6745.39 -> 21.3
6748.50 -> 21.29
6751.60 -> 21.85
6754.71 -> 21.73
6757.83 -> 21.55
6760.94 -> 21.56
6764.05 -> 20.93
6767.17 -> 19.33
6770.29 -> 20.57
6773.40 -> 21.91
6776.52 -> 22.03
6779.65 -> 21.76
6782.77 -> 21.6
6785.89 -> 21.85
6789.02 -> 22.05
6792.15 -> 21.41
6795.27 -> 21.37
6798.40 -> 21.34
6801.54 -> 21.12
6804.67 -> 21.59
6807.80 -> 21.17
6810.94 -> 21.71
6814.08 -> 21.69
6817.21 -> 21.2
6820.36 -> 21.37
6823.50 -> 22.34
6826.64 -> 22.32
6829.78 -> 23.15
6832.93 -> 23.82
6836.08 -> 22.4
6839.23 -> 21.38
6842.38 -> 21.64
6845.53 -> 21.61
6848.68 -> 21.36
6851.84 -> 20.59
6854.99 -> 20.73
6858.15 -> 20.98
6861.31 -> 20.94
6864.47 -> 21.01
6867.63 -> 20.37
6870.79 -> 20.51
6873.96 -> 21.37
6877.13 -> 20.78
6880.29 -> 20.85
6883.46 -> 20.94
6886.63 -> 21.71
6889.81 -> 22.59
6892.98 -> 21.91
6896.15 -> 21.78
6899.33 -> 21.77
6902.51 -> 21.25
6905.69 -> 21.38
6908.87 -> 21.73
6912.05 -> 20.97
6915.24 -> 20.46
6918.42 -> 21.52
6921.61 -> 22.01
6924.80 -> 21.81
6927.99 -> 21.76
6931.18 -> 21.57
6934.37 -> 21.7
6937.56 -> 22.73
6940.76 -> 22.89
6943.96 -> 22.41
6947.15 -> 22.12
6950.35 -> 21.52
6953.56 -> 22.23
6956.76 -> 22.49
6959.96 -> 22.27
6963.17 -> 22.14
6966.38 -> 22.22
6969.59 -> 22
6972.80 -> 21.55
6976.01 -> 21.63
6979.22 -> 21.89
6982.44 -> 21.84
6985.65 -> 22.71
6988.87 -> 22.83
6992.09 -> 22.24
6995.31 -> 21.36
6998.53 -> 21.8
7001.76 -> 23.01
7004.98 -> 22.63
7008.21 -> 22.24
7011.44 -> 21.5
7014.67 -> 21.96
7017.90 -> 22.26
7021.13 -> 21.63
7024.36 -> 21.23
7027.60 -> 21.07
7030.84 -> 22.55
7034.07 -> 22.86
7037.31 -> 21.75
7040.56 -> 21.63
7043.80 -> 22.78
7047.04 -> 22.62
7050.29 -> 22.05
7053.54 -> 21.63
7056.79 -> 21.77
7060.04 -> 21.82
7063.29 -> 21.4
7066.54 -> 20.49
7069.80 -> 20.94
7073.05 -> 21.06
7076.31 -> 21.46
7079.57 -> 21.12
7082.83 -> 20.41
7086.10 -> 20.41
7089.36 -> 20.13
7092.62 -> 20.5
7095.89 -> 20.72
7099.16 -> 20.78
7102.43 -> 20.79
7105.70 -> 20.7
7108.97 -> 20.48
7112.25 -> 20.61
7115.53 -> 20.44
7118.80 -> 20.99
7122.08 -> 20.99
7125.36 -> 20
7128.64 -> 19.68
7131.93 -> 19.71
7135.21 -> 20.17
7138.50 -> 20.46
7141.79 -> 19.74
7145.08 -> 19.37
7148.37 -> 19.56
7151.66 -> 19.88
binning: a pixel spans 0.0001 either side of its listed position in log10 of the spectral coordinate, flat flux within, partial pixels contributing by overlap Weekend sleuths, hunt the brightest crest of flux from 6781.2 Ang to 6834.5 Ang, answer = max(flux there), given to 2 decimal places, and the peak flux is 23.82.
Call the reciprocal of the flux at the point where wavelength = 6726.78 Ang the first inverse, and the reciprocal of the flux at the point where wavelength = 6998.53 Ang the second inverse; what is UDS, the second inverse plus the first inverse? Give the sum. 0.0912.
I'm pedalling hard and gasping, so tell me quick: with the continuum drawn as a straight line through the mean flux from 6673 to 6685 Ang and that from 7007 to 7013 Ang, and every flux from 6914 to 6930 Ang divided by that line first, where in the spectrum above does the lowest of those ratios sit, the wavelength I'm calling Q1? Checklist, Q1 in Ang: 6915.24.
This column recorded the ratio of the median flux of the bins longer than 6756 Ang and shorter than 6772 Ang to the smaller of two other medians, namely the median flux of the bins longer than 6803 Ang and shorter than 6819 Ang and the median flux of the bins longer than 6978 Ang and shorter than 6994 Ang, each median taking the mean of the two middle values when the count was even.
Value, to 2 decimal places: 0.97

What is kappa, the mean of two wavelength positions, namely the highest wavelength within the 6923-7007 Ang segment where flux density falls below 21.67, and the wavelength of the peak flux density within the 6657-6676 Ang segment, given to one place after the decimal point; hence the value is 6827.1 Ang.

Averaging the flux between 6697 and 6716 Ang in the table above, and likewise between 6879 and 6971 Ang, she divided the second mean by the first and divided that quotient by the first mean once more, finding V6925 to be 0.0479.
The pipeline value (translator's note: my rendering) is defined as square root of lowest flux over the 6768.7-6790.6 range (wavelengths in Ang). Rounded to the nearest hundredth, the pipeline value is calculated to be 4.54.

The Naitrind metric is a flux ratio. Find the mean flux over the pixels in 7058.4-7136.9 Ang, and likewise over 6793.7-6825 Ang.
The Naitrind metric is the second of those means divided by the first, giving 1.04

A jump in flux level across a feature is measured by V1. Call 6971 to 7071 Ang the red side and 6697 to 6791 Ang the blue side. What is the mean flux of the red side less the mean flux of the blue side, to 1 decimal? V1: 0.5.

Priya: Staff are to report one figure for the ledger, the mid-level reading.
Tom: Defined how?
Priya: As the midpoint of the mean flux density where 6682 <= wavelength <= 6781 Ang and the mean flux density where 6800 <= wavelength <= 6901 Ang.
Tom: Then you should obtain 21.5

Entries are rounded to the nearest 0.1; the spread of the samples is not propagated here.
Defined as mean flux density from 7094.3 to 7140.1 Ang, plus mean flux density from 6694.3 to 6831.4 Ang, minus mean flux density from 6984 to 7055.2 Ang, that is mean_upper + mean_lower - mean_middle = 19.9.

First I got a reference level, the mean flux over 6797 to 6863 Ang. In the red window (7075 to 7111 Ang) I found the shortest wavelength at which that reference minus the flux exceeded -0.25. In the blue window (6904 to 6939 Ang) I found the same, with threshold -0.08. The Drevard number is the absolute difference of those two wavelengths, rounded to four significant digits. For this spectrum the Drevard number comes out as 170.6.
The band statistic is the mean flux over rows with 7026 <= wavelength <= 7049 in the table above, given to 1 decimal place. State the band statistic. 22.2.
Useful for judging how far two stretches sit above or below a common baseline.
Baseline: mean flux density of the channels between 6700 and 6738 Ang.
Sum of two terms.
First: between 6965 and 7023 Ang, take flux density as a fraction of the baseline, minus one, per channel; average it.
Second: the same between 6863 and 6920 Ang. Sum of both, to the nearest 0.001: 0.023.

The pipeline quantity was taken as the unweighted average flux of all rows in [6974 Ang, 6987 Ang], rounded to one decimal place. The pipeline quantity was 22.0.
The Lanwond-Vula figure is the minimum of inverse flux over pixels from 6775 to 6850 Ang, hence 0.0420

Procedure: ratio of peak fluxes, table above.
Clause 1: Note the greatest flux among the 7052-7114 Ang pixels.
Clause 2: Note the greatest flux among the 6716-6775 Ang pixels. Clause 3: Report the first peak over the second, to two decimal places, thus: 0.99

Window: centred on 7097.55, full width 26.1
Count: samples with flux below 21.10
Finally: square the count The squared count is 64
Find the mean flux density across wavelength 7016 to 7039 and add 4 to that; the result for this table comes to 25.9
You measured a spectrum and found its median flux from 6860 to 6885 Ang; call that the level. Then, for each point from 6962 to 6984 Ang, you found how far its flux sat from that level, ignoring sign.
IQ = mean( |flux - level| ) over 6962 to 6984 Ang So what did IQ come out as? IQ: 1.00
